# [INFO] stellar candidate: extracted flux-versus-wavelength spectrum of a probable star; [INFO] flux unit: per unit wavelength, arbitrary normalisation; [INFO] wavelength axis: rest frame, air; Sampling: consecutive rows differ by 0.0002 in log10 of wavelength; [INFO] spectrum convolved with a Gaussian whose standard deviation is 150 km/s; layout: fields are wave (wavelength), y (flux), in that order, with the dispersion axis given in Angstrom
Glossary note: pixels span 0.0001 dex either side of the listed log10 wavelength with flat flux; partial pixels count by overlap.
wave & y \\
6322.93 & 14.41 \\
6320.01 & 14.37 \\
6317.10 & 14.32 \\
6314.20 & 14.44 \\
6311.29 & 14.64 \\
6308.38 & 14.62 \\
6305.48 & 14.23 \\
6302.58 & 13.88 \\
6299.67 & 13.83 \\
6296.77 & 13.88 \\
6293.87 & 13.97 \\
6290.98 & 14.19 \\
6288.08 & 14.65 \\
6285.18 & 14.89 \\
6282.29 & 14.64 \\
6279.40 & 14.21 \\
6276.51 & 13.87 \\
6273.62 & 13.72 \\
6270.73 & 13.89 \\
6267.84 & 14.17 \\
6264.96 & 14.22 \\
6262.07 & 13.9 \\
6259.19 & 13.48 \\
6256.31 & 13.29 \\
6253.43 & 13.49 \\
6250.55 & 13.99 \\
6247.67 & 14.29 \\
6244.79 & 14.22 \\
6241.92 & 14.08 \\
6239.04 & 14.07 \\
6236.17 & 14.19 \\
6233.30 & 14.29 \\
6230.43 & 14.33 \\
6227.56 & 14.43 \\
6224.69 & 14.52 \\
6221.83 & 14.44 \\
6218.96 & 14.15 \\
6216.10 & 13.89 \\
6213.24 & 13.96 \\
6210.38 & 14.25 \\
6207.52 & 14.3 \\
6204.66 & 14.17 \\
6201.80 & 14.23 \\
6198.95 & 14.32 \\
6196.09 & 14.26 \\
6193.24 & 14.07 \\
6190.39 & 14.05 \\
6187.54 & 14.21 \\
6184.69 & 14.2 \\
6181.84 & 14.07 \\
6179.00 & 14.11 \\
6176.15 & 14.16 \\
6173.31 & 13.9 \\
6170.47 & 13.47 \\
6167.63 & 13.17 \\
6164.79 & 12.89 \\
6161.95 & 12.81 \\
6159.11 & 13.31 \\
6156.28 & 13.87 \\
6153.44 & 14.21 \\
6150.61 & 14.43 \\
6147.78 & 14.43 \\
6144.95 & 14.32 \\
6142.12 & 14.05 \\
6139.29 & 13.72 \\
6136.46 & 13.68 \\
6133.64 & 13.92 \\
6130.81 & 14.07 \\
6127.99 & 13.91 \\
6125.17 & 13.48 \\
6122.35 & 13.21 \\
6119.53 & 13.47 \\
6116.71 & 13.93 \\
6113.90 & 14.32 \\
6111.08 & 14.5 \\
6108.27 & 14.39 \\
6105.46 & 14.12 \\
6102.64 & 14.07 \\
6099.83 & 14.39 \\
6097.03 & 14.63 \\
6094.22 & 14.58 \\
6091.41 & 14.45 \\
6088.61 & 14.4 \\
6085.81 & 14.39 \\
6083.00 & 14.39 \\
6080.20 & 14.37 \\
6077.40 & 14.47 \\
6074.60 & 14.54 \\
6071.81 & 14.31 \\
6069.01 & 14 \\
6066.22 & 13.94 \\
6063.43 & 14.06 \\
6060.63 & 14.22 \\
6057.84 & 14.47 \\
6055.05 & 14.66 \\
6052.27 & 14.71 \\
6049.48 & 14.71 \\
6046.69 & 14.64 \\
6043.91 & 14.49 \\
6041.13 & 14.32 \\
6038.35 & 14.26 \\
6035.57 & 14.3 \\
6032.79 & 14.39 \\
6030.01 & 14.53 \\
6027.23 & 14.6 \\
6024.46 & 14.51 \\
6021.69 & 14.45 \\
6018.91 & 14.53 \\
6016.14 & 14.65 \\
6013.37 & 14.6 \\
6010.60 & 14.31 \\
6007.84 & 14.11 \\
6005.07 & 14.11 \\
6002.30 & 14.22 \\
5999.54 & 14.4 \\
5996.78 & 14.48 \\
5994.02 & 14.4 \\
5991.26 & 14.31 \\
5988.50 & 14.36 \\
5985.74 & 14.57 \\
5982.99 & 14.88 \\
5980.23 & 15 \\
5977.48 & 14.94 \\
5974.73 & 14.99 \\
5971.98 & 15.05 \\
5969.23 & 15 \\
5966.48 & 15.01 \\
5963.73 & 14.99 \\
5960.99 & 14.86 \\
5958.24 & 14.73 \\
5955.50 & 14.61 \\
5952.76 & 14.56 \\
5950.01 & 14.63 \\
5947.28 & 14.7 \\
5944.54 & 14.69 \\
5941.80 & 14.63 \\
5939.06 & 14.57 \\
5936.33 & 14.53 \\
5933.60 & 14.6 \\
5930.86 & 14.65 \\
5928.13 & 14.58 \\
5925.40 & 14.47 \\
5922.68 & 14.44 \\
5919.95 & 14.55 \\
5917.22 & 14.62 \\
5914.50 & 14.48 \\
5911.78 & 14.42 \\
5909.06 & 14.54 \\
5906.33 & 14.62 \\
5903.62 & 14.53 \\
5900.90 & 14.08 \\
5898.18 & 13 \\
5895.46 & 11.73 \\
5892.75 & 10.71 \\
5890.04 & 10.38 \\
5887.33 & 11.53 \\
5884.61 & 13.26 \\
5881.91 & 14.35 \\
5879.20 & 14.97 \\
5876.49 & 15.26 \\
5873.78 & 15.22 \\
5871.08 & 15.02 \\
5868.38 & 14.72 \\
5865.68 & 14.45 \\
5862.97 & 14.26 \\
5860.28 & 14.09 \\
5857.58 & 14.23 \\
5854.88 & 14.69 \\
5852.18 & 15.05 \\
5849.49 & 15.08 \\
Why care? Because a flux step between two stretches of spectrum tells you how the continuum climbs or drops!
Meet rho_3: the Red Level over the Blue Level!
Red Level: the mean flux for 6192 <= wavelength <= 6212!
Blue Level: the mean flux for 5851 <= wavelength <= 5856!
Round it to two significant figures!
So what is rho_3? 0.96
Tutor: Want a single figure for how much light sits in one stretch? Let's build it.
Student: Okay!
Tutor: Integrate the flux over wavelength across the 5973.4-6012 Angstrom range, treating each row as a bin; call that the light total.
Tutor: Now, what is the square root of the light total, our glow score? 23.7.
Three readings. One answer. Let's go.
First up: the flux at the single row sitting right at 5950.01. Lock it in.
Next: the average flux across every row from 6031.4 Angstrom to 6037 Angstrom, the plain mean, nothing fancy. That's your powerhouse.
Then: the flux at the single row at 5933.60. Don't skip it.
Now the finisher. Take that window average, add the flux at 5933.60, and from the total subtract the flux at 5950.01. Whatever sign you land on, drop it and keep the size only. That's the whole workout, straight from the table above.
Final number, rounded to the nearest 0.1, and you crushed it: 14.3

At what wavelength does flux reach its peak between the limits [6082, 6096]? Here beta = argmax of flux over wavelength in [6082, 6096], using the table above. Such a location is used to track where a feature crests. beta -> 6094.22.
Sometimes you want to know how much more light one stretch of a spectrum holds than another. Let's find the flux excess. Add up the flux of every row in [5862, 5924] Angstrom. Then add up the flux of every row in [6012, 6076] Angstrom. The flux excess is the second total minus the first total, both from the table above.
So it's 13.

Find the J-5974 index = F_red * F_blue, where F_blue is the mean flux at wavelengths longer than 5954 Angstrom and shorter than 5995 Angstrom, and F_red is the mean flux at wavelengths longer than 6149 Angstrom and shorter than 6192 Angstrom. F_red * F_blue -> 204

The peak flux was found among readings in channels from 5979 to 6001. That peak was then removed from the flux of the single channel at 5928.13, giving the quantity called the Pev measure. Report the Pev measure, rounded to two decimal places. -0.42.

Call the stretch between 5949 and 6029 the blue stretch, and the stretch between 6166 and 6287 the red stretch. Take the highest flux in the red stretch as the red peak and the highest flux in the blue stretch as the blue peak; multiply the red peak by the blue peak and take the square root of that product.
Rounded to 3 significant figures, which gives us 15.0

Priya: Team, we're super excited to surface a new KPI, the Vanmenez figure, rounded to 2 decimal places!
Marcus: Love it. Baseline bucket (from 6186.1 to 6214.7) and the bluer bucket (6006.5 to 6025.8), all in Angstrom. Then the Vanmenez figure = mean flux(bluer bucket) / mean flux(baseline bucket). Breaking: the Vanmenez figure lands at 1.02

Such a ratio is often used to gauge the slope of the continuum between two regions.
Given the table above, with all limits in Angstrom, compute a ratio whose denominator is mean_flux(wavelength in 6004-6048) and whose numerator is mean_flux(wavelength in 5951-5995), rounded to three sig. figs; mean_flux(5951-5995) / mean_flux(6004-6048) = 1.02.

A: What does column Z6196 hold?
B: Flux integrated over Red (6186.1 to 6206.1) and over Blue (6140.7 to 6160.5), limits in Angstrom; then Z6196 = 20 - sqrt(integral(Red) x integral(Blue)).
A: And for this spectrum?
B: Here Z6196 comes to -261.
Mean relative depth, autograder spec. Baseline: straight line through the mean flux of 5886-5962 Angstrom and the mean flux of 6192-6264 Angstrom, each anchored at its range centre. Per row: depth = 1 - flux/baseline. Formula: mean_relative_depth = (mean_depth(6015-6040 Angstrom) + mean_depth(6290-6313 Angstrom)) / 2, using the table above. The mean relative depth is -0.016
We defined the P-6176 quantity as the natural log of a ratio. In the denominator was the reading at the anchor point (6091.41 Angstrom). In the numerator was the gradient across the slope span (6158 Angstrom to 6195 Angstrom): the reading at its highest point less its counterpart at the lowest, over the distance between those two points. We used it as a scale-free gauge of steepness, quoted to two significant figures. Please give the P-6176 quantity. -6.5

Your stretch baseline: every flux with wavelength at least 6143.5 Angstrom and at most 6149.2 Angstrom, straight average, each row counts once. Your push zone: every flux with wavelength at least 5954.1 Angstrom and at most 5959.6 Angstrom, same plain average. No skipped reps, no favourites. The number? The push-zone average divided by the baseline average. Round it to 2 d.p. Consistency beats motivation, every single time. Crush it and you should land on 1.02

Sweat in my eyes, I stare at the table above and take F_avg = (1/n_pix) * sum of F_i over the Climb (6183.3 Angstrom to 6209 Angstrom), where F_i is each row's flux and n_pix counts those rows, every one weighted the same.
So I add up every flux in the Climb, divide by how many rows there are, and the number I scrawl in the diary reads 14.2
